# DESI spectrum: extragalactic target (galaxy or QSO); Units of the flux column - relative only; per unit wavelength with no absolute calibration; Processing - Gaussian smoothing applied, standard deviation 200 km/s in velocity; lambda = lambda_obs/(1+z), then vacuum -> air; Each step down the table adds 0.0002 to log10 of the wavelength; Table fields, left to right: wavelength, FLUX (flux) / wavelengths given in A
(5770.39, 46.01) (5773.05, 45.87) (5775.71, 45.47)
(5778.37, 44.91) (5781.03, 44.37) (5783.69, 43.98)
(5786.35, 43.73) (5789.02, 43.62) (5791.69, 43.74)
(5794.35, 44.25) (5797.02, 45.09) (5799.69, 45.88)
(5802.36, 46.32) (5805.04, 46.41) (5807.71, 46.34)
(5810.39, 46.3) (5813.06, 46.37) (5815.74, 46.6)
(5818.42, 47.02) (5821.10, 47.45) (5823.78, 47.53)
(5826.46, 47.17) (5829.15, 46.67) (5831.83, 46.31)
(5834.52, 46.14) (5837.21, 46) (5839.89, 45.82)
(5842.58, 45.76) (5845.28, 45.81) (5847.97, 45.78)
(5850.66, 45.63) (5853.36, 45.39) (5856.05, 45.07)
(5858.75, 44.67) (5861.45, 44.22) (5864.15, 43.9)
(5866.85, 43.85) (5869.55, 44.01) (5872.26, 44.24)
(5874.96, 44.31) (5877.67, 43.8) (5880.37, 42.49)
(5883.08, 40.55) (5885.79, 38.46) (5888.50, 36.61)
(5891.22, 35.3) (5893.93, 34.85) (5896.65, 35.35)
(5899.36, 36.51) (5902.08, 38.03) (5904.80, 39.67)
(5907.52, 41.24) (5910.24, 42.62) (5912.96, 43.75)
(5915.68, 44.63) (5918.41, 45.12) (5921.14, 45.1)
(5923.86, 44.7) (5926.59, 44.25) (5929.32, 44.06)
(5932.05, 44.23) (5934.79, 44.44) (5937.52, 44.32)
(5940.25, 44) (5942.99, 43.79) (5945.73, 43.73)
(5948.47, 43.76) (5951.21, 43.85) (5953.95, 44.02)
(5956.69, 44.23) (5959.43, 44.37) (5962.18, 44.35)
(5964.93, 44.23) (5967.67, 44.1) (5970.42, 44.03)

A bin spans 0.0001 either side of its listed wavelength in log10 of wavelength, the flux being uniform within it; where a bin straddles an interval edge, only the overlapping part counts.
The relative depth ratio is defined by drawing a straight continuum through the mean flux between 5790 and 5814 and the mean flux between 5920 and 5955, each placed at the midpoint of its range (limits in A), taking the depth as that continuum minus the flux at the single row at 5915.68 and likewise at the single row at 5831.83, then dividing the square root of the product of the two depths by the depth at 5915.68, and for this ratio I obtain -2.1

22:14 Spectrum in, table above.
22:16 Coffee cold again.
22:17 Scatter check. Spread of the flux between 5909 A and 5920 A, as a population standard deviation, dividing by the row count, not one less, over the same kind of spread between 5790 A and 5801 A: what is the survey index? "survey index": 1.2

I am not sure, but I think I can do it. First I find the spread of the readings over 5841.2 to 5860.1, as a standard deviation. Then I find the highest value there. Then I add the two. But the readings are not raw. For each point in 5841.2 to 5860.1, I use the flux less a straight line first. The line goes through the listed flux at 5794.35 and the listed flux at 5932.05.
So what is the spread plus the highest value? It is 2.0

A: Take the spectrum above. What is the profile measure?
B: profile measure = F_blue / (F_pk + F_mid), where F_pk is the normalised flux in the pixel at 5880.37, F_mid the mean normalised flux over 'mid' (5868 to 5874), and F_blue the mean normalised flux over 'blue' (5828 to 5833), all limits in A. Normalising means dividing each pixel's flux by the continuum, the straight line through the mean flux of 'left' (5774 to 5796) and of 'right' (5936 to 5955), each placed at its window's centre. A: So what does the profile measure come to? 0.54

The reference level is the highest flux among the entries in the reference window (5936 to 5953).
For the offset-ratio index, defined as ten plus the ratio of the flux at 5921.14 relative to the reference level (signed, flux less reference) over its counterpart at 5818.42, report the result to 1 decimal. 10.3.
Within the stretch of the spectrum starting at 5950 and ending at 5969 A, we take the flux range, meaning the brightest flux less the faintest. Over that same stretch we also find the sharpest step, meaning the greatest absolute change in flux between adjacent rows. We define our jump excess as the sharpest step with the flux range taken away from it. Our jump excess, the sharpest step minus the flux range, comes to -0.3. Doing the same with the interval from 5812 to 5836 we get -0.9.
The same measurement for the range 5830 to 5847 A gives -0.4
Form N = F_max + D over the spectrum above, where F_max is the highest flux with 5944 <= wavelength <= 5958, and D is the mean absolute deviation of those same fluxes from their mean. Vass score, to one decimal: 44.4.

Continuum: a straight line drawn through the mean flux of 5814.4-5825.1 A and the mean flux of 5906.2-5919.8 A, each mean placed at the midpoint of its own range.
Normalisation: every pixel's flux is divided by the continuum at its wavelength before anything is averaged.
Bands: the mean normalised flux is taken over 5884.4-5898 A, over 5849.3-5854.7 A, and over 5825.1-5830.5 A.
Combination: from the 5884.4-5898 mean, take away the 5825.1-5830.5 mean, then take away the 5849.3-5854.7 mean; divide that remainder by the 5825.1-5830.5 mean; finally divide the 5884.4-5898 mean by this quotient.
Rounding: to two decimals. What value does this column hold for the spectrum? -0.69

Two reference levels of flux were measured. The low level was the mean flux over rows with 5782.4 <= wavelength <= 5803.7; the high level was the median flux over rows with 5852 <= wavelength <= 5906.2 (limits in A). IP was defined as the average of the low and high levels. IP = 43.9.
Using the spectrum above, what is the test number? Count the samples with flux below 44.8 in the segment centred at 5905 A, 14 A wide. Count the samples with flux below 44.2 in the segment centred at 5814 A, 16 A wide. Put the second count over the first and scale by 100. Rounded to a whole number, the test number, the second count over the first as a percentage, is 0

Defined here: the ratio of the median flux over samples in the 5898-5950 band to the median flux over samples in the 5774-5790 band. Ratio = 1.00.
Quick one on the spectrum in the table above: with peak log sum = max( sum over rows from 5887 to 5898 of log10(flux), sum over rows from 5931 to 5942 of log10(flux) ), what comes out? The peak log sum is 6.58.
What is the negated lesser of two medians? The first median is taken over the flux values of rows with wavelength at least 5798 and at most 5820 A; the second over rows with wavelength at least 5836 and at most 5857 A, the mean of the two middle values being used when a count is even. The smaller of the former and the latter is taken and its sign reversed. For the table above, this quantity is -45.8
